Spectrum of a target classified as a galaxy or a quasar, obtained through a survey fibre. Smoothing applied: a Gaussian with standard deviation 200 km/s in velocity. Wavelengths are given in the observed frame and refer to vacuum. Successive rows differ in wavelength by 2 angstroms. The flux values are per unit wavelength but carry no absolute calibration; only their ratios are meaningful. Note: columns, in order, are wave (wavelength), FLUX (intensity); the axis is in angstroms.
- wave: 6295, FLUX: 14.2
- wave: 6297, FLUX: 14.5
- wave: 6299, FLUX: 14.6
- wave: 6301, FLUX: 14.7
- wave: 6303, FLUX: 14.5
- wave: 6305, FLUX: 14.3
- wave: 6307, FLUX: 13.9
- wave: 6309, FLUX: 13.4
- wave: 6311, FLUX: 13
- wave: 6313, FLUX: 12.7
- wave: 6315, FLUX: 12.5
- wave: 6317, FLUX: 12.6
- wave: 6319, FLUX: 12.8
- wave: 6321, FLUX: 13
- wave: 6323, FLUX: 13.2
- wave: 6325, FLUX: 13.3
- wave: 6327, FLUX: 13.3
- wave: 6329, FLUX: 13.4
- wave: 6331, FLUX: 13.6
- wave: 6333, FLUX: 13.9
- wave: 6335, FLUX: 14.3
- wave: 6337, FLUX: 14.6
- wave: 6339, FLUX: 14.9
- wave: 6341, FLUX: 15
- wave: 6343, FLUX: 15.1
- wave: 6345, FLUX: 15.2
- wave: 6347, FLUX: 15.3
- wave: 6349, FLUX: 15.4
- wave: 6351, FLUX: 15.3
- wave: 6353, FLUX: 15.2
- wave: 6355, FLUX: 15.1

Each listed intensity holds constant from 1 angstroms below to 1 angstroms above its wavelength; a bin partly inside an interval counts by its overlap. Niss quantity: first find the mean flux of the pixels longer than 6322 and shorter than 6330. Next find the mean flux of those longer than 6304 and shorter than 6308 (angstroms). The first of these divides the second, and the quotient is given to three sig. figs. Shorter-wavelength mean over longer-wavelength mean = 1.06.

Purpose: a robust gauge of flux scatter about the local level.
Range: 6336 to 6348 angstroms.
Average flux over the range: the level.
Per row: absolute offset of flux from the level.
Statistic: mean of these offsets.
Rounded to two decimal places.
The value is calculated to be 0.18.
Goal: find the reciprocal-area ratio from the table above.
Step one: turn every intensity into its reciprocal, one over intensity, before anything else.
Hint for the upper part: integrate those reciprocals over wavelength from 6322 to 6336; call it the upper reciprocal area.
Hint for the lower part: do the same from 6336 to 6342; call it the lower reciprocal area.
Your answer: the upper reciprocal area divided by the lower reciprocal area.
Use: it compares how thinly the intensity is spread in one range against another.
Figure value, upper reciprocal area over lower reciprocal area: 2.6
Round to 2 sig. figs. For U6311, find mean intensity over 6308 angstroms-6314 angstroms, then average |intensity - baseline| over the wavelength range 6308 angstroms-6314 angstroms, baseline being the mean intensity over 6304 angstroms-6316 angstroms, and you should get 0.33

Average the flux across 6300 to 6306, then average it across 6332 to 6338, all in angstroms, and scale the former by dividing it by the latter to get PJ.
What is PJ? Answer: 1.02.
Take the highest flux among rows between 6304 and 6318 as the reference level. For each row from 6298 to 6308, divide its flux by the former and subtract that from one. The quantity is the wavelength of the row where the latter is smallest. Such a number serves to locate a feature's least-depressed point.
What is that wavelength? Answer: 6301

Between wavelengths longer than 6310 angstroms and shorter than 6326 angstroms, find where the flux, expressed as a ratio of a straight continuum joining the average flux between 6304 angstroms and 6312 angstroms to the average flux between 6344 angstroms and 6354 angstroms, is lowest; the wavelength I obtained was 6315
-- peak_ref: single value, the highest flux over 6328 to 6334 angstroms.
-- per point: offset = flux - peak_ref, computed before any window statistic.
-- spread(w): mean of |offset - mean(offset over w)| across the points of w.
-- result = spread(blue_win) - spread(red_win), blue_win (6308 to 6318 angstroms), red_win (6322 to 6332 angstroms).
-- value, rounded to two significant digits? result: 0.18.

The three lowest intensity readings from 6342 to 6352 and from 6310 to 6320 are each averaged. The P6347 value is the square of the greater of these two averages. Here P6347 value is 231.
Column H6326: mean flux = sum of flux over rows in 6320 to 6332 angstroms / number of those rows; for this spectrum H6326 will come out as 13.3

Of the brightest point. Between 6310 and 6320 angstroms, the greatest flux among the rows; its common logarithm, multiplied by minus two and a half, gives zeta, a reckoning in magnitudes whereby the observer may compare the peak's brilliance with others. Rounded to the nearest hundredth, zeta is -2.78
